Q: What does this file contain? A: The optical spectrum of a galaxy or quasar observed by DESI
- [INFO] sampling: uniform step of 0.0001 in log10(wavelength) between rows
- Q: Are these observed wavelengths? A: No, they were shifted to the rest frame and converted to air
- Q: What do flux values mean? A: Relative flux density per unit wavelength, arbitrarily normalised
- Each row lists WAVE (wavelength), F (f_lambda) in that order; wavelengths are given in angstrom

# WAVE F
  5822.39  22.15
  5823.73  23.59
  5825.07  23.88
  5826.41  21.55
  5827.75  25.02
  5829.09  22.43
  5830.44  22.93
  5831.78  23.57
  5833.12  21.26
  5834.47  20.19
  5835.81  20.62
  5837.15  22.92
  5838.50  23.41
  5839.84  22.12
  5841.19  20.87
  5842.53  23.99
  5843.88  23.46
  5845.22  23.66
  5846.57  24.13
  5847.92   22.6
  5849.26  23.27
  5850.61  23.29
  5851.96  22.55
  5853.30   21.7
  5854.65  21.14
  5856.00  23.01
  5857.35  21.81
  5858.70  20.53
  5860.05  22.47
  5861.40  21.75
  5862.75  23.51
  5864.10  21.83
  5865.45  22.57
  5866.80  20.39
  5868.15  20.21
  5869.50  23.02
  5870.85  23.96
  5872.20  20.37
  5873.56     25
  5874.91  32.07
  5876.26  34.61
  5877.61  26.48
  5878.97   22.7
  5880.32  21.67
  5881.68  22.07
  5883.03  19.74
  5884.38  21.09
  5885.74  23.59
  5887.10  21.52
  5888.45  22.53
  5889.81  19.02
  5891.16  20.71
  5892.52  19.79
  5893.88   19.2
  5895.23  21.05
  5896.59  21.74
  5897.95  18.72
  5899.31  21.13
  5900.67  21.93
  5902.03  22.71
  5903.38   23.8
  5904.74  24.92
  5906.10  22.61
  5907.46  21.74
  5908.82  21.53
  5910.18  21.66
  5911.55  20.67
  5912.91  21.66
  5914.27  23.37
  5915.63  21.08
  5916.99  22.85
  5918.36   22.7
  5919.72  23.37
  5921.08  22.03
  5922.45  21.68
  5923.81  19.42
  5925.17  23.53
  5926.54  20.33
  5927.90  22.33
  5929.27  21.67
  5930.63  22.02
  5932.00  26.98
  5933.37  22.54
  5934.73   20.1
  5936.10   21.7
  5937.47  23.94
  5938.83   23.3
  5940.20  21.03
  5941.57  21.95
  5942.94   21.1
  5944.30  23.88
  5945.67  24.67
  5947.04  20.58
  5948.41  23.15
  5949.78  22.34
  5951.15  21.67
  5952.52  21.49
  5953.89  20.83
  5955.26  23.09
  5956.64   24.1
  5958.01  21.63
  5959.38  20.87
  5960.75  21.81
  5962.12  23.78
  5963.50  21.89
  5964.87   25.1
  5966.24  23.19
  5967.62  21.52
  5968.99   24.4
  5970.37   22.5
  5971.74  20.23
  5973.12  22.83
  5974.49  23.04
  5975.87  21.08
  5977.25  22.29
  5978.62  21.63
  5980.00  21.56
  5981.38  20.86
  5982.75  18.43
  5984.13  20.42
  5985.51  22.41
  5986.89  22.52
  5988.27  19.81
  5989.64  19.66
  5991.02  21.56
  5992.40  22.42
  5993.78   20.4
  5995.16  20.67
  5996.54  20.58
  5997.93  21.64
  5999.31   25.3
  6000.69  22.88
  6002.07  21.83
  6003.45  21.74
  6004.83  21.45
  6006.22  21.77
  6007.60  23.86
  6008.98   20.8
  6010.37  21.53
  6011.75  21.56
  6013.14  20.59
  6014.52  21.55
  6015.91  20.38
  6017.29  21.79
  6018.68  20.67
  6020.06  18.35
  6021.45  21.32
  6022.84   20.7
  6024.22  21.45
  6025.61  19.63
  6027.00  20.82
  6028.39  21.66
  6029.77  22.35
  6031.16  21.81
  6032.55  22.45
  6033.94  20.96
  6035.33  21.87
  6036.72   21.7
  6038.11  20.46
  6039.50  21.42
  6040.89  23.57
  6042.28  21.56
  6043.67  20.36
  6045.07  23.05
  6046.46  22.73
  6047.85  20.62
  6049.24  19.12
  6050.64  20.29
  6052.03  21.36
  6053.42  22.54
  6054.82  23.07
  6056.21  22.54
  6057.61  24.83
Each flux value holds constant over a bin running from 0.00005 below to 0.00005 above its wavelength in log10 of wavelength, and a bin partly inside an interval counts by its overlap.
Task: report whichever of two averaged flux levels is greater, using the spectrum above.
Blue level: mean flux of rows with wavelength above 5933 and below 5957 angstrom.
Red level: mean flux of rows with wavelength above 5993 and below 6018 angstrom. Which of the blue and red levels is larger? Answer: 22.3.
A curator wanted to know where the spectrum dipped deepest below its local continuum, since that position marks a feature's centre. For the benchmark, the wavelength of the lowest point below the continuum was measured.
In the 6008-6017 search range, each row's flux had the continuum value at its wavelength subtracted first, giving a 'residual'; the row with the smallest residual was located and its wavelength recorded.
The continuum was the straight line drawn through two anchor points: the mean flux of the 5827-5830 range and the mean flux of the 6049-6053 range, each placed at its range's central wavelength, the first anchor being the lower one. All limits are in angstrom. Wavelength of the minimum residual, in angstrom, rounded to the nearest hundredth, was 6015.91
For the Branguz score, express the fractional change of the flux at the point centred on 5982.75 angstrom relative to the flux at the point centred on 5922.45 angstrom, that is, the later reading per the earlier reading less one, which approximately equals -0.15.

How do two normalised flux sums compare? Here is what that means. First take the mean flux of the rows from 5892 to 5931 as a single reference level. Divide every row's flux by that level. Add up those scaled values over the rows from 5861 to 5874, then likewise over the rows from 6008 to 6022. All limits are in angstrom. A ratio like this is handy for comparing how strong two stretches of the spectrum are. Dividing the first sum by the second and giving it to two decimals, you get 1.07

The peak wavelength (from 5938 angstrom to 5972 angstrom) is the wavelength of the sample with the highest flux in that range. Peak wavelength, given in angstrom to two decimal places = 5964.87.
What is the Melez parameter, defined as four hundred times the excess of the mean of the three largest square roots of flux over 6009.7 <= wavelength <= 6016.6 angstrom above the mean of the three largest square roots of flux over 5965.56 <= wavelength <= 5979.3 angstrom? -84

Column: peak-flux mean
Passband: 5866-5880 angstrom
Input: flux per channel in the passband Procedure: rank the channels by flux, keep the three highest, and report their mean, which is 31.1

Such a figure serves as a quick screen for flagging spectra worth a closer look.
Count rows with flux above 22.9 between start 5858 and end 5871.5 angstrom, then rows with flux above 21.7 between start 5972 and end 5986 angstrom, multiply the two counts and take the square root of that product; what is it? 3.5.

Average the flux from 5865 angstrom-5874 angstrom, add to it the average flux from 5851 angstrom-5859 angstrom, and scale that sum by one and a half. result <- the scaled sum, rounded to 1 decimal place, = 66.0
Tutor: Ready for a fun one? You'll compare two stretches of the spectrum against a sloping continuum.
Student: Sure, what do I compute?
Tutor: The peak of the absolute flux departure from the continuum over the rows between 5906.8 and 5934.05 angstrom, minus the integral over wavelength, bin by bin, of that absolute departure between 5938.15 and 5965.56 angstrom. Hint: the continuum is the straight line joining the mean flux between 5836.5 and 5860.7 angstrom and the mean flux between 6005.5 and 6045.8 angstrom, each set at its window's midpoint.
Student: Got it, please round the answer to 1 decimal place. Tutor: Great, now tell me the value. -25.9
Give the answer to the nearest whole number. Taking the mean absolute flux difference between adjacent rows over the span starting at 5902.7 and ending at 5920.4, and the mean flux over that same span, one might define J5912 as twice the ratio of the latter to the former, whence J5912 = 41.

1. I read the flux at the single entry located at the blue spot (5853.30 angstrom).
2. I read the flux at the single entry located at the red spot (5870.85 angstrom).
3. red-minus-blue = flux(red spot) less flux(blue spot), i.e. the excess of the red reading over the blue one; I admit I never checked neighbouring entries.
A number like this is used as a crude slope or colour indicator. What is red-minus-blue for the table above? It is 2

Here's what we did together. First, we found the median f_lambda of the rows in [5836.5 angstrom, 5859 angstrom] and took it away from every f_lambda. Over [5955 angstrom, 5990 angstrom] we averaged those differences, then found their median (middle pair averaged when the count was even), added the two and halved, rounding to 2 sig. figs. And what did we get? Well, -1.0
